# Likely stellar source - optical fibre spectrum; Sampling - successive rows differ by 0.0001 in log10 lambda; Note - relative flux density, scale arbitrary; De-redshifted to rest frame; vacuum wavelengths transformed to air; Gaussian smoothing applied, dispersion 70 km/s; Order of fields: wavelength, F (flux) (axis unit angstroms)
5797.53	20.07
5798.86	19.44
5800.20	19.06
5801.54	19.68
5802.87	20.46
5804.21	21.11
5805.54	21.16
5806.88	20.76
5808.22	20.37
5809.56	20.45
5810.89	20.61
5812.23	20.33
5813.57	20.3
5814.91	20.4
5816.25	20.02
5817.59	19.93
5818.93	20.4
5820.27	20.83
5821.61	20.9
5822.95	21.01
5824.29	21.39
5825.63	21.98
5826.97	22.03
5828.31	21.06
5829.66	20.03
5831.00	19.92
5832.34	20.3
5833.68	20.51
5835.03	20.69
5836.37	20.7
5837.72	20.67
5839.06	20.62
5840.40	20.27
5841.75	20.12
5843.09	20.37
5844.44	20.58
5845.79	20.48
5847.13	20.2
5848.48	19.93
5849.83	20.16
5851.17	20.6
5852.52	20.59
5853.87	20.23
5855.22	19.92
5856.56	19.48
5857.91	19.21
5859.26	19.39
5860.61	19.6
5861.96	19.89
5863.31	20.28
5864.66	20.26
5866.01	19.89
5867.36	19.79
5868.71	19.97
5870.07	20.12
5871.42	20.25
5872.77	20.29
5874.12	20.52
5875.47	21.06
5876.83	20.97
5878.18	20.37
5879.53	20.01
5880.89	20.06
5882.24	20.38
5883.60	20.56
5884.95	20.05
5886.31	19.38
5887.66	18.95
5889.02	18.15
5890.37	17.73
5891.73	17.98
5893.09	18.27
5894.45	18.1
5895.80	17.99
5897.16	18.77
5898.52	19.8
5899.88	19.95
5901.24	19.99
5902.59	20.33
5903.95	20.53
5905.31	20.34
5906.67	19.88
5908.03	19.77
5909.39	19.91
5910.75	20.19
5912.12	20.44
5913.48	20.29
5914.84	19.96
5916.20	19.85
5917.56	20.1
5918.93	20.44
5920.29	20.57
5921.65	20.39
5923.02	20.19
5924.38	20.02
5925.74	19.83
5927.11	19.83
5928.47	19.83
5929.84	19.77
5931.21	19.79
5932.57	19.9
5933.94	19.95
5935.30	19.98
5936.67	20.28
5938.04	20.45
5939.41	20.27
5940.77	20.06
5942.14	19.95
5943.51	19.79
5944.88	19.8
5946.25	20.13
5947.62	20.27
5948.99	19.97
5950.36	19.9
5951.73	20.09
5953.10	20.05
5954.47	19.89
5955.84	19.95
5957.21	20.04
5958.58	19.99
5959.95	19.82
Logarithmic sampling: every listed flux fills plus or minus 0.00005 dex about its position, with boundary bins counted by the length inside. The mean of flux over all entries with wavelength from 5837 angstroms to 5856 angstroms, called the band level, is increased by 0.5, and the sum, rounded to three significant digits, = 20.8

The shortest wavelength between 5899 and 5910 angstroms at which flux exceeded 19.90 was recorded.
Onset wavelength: 5899.88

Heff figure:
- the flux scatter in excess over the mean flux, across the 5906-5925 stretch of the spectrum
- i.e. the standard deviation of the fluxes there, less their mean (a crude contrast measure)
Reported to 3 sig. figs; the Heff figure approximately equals -19.9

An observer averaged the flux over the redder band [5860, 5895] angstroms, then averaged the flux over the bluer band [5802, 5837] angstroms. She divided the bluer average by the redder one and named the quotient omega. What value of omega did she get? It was 1.05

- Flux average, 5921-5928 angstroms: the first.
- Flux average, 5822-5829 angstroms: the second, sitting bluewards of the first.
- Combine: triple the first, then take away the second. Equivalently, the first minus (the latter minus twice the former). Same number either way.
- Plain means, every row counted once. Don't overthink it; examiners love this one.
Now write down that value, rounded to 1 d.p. 38.7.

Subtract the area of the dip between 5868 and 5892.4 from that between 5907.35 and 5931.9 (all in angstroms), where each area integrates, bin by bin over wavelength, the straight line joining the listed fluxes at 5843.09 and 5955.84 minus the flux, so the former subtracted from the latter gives -10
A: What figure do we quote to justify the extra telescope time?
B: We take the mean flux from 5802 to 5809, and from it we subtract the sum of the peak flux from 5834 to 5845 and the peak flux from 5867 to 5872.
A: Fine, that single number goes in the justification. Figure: -20.2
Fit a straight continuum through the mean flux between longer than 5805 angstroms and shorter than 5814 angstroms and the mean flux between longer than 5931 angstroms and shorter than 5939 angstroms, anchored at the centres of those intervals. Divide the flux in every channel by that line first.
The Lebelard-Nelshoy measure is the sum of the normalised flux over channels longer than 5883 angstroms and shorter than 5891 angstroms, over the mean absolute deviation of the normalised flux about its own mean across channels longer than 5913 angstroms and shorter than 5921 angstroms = 487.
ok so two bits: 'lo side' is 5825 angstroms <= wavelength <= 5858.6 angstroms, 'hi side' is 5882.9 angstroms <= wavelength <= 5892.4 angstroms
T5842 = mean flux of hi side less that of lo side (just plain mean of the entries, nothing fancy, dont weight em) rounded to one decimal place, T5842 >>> -1.5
